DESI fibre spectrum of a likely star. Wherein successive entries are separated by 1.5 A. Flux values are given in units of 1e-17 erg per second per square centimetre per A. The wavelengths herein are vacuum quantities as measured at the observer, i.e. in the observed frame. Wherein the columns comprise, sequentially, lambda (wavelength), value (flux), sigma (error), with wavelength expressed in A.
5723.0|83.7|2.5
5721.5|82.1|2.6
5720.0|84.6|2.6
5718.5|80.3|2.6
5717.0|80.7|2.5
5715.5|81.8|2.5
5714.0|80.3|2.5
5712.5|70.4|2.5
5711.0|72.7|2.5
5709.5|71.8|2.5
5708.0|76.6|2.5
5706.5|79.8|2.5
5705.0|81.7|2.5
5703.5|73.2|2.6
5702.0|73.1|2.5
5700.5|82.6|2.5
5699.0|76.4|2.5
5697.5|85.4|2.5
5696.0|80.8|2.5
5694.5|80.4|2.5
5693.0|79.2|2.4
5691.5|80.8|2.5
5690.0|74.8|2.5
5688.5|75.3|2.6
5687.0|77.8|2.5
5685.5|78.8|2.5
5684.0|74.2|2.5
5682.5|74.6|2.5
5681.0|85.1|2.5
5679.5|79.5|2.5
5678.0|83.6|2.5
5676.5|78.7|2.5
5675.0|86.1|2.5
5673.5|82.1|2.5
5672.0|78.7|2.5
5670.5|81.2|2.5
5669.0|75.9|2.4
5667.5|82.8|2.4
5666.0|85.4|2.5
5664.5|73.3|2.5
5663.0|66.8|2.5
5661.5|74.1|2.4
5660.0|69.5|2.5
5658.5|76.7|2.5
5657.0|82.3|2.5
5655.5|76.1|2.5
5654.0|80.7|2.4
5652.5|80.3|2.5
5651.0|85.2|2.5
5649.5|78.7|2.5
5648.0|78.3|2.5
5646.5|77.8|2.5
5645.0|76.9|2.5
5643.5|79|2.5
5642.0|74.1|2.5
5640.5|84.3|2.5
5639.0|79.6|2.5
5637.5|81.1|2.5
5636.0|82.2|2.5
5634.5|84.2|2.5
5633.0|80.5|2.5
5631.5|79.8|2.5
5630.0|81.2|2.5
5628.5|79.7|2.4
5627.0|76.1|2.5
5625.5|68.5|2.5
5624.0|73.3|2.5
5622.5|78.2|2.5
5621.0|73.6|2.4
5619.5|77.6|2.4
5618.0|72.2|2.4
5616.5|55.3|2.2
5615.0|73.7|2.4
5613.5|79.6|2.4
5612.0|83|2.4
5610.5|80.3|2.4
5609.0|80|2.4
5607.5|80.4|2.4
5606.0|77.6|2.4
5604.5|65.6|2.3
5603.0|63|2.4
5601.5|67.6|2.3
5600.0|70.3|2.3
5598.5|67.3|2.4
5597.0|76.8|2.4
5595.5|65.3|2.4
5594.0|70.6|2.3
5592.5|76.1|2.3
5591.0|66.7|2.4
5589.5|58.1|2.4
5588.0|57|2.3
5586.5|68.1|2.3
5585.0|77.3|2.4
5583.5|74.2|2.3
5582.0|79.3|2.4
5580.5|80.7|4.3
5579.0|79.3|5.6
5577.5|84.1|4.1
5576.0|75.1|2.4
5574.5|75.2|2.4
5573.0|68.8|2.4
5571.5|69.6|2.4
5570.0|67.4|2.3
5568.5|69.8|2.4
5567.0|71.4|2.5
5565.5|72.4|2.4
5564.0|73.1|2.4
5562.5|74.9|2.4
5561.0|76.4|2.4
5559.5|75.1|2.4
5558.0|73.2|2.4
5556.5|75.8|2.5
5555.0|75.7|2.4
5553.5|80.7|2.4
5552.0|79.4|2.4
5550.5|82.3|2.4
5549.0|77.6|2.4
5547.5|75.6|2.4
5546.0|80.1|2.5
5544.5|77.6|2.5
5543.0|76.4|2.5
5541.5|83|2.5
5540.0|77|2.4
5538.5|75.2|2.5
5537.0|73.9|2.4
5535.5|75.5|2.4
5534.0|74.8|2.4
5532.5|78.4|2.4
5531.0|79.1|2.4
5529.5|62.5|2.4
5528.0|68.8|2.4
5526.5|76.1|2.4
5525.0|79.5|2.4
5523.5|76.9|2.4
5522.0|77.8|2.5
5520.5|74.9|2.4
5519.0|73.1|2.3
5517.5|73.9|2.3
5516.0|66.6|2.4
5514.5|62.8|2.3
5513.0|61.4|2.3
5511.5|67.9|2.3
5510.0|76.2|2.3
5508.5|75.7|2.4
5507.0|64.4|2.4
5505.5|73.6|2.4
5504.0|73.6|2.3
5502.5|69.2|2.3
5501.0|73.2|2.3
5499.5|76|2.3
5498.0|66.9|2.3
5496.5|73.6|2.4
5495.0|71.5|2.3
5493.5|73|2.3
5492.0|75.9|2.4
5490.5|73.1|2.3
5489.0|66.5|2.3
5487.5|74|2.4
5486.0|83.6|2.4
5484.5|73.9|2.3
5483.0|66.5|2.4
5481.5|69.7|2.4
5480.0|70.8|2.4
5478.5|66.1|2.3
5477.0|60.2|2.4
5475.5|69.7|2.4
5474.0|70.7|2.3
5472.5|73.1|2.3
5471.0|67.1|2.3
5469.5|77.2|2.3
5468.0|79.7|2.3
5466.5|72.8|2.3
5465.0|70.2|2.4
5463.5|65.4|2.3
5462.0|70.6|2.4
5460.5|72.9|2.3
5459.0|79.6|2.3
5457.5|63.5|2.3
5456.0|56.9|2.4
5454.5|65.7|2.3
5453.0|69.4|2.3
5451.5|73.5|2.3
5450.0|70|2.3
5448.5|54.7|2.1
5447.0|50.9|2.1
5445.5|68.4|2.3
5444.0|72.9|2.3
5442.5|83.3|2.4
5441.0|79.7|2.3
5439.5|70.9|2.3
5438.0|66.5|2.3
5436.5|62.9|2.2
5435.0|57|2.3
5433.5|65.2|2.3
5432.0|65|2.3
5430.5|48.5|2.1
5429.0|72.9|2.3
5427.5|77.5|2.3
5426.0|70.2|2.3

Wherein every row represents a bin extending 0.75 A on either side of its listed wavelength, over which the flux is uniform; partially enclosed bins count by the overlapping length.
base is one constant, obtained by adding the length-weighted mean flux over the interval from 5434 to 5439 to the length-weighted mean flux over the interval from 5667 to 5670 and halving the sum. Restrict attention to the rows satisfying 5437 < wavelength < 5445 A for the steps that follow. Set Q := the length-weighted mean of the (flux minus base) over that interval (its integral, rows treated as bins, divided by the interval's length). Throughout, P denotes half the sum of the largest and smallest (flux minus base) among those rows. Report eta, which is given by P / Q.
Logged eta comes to 1.3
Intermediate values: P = 3.9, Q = 3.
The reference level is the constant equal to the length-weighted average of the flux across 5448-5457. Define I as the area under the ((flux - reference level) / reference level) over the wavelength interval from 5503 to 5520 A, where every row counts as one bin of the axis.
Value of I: 1.2 A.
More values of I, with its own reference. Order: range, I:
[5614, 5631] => 2.2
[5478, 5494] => 1.7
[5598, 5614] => 2.2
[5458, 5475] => 1.9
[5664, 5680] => 3.8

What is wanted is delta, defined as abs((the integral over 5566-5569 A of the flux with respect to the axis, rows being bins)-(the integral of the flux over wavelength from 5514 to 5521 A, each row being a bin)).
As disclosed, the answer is 280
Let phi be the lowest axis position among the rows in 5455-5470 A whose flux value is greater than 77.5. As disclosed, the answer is 5459.0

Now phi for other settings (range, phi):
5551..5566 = 5552.0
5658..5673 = 5666.0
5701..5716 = 5705.0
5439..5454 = 5441.0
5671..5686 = 5672.0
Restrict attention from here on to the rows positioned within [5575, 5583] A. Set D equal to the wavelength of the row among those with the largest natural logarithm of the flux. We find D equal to 5577.5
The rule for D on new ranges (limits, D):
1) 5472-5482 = 5472.5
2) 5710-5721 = 5720.0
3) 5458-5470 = 5468.0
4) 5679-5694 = 5681.0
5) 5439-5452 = 5442.5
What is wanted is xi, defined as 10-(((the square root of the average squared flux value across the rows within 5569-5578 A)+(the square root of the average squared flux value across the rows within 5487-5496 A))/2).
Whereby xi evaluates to -63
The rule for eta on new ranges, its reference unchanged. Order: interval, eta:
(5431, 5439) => 1.2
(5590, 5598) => -0.2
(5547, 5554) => 1.0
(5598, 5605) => 1.0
